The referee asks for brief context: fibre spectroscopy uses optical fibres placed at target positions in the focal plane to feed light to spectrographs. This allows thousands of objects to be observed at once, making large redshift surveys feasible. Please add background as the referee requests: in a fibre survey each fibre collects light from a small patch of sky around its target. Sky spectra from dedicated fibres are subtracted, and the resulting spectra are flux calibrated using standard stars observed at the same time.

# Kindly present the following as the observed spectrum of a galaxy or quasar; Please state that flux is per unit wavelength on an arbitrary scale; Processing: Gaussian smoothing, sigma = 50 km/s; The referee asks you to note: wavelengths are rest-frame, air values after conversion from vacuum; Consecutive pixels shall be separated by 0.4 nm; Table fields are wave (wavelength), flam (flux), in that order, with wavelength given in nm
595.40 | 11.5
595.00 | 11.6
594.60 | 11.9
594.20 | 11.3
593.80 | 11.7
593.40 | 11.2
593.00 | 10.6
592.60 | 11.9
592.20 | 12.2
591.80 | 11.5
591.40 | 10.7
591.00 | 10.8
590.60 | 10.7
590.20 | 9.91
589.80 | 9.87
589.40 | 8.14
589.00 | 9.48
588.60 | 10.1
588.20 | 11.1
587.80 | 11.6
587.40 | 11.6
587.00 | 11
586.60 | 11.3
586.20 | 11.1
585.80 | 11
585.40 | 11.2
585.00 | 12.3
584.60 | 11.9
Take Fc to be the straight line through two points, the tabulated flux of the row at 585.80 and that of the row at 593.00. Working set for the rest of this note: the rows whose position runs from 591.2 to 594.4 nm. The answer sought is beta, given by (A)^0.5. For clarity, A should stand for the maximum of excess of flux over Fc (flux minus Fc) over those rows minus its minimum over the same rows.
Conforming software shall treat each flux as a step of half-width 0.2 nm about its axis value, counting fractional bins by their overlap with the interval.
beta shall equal 1.2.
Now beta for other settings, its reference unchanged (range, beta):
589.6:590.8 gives 0.9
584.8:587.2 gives 1.1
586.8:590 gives 1.8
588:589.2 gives 1.3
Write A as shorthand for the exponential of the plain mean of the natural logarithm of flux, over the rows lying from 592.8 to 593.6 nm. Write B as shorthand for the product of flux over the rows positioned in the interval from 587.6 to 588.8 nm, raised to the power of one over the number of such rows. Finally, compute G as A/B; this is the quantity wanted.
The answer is 1.00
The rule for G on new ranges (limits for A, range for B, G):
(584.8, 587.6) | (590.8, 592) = 1.03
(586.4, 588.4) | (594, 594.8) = 0.98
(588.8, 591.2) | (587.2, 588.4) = 0.86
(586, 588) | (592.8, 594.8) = 1.00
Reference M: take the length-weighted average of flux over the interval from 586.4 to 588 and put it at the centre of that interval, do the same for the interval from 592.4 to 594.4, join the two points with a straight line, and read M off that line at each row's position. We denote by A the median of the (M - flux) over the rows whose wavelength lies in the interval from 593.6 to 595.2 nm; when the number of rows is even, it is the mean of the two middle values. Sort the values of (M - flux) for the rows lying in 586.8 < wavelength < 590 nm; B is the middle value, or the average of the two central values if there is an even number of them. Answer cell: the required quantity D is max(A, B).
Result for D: 0.8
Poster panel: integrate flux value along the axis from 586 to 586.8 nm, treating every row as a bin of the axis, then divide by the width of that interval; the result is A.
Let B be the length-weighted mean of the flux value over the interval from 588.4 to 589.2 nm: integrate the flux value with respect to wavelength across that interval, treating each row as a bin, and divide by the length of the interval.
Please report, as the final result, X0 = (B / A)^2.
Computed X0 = 0.76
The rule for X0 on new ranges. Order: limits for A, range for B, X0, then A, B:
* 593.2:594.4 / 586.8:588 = 1.00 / 11.40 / 11.4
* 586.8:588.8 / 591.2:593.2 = 1.05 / 11.08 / 11.4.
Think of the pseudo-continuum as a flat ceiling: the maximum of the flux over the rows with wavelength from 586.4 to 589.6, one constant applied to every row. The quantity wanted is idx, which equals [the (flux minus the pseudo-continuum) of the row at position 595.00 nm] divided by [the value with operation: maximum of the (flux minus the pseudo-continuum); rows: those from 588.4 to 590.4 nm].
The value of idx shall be 0.0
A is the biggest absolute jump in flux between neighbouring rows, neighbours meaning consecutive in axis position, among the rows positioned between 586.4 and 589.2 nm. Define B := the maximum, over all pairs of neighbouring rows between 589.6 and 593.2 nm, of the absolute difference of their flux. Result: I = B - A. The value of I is 0.3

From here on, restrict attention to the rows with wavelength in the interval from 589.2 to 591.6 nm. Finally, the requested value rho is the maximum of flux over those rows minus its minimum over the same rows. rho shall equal 2.7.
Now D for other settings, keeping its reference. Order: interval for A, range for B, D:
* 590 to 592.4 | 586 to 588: 0.6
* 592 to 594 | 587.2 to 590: 1.3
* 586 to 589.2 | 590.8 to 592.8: 0.3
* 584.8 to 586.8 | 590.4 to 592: 0.6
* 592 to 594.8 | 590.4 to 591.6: 0.7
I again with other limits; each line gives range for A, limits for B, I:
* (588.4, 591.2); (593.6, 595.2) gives -1.1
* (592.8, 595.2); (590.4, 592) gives 0.2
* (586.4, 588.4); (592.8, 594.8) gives 0.0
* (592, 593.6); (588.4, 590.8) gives 0.4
